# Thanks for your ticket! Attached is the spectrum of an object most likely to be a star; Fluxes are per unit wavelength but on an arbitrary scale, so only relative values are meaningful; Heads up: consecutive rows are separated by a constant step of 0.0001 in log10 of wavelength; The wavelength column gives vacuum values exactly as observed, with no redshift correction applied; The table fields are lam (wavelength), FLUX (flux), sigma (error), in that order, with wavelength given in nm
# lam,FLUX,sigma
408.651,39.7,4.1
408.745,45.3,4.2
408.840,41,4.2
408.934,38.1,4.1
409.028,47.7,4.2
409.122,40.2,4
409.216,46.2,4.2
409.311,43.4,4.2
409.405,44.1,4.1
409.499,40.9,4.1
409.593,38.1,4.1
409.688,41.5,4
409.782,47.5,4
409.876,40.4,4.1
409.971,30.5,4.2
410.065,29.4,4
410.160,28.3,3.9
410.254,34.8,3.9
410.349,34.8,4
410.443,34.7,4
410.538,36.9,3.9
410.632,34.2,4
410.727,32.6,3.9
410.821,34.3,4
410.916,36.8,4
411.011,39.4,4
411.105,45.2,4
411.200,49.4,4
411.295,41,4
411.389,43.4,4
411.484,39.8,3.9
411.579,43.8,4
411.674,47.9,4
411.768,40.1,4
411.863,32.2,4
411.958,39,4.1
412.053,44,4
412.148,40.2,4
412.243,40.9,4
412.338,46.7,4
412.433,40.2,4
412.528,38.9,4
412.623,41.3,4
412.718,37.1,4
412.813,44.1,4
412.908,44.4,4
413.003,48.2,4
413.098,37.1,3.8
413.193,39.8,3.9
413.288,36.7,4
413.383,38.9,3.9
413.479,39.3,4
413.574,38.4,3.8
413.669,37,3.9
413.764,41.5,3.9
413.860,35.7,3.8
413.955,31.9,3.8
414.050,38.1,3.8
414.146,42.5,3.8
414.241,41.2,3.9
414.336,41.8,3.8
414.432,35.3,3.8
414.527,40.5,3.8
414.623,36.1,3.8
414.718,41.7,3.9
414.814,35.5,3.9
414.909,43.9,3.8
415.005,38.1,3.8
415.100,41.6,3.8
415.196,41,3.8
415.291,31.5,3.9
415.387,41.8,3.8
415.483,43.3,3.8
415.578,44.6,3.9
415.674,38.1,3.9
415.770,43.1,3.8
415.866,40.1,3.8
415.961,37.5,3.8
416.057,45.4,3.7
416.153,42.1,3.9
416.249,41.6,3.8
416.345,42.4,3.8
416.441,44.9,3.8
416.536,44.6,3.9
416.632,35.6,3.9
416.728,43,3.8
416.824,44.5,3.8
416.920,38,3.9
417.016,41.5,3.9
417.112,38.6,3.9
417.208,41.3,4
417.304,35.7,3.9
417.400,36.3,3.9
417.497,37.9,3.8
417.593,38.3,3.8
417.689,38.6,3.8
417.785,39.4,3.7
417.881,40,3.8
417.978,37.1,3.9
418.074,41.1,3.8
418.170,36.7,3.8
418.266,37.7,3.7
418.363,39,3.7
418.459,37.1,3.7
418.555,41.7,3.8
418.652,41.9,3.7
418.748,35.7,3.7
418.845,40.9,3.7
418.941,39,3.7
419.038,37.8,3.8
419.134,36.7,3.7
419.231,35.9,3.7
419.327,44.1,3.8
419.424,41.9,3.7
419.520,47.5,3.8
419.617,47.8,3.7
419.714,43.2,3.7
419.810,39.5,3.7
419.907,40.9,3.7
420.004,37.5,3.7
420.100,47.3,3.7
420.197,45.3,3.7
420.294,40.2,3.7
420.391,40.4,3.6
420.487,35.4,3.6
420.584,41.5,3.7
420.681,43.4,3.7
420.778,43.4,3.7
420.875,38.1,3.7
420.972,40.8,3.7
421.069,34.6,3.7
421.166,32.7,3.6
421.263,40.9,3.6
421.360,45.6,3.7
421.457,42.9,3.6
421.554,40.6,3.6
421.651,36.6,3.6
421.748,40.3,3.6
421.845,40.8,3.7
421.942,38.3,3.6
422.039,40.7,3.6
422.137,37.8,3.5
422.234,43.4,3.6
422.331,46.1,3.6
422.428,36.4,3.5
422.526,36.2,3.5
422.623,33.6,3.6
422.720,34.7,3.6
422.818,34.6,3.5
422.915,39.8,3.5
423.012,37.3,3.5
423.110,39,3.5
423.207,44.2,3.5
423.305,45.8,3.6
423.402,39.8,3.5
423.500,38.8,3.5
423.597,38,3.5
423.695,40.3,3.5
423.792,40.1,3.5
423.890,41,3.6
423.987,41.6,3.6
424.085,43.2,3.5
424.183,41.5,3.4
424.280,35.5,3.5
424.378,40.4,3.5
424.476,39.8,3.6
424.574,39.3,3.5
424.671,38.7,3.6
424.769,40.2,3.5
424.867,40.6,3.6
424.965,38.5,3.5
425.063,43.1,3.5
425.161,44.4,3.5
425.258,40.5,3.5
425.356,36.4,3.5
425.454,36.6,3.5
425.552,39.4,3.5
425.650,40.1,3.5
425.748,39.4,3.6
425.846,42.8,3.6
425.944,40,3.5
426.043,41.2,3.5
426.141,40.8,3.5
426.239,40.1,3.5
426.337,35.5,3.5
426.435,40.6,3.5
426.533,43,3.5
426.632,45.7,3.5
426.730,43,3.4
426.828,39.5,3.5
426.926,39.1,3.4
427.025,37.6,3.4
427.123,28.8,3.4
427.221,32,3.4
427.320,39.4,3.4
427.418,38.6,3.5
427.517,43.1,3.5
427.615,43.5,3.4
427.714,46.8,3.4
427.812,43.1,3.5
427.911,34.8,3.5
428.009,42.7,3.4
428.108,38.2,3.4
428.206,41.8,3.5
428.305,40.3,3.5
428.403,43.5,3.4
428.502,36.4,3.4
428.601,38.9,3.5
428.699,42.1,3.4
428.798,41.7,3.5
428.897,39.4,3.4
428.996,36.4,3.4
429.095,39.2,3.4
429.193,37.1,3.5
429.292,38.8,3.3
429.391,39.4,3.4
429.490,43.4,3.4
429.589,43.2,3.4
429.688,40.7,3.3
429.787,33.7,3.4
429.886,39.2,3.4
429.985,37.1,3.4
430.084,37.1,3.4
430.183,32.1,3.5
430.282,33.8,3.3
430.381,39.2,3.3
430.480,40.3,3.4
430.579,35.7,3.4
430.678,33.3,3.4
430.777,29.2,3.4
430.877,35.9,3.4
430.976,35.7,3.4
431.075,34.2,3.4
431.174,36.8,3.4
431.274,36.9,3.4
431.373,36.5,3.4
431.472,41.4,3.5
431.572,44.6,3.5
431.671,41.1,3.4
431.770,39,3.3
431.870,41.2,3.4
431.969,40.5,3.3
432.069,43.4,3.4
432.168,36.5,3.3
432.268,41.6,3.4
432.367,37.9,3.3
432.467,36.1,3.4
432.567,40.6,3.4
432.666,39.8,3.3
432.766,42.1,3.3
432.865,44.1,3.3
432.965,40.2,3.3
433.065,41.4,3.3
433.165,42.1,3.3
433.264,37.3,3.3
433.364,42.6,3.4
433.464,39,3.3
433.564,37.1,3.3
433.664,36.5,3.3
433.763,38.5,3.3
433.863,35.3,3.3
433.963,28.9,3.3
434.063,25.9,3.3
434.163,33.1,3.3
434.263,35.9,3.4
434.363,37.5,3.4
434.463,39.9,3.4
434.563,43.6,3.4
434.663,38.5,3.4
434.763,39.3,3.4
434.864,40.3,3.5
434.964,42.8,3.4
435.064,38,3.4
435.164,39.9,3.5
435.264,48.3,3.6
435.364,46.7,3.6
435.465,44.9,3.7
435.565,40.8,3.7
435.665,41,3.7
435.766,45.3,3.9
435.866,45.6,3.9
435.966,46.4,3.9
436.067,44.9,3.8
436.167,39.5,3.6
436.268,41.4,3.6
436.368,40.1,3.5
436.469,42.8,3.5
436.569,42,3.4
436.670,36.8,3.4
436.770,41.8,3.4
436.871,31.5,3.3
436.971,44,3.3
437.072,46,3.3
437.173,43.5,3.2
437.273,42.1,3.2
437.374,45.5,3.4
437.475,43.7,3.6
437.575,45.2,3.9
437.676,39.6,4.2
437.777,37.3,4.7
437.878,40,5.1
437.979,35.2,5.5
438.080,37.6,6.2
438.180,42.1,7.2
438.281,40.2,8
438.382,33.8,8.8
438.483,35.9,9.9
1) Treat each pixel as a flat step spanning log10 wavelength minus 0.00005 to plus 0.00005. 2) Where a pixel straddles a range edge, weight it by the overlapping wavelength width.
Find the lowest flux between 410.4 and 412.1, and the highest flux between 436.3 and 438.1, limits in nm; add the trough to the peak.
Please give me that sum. 78.2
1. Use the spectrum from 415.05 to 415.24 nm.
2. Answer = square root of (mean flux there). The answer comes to 6.43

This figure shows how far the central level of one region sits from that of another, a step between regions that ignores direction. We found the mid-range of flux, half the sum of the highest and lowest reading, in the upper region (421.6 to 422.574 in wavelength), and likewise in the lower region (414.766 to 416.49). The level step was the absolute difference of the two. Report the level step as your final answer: 2.7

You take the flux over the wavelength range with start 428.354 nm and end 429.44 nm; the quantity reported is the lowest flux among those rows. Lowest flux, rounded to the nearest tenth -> 36.4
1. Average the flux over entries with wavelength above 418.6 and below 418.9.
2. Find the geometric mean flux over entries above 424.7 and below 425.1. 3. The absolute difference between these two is 1.1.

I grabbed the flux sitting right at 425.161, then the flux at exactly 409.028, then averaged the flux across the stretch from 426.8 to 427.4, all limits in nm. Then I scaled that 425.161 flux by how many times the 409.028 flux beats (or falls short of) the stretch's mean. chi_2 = 58.7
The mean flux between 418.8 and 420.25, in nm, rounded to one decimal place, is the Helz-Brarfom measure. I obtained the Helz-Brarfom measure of 41.7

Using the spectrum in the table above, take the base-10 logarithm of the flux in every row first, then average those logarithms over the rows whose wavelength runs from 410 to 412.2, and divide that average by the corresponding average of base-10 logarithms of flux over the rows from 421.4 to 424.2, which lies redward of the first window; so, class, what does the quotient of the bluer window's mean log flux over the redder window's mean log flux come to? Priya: 0.99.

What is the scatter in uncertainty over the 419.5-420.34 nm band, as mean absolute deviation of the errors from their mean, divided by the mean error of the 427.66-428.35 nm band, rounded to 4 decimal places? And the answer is 0.0057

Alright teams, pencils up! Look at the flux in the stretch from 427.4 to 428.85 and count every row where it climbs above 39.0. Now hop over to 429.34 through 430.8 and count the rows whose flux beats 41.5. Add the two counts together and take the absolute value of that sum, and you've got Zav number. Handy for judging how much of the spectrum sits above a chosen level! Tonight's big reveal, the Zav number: 12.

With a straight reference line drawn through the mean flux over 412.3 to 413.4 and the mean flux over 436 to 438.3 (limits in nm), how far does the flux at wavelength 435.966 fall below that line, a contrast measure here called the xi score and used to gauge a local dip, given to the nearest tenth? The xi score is -5.4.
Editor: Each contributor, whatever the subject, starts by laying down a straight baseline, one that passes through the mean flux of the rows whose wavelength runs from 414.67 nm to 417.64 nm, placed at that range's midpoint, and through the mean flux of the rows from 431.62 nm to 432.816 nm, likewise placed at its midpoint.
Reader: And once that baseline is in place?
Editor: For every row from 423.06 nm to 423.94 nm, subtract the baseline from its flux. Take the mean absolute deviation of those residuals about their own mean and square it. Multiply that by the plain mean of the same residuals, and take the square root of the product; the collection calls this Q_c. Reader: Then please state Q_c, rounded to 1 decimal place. 1.4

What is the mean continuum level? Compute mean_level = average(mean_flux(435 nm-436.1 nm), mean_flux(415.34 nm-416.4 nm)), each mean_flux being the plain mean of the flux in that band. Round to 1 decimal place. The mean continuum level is 42.8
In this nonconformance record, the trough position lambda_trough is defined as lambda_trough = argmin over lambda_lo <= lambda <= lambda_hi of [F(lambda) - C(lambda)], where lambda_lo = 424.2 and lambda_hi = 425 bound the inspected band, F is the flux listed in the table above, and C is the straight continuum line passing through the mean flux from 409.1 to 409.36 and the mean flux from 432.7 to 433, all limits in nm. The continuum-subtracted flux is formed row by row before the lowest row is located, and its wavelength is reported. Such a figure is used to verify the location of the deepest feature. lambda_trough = 424.280 nm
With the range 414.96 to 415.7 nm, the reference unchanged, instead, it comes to 415.291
